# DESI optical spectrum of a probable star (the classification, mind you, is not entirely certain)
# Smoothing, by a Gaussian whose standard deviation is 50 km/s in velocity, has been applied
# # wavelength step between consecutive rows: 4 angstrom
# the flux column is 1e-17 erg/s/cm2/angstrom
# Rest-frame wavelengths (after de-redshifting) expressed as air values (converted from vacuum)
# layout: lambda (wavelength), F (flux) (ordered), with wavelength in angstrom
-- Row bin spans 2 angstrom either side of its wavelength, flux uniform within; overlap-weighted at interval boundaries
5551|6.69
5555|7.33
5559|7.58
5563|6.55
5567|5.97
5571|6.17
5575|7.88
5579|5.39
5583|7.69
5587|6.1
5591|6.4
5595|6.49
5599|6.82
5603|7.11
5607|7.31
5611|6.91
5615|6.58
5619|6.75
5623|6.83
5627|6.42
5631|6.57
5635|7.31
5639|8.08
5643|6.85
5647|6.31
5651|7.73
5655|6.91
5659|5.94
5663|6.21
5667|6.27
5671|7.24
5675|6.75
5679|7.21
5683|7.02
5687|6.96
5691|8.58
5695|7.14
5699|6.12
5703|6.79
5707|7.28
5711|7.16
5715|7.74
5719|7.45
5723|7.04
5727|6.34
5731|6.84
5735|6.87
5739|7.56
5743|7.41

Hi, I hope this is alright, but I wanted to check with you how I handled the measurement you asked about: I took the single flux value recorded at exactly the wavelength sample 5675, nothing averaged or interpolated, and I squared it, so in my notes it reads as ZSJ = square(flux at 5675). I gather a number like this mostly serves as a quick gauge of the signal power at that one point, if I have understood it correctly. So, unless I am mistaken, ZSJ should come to 46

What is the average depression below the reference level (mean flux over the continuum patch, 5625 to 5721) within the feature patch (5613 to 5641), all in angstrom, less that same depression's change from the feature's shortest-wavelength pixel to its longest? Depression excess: 1.6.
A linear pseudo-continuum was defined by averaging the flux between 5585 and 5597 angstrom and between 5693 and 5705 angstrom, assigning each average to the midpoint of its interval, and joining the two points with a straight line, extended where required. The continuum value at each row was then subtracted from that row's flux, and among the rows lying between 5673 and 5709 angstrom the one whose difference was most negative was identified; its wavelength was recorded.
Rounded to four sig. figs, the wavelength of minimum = 5699 angstrom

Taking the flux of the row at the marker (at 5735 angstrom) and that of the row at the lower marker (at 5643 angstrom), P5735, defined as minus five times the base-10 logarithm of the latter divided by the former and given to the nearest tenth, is 0.0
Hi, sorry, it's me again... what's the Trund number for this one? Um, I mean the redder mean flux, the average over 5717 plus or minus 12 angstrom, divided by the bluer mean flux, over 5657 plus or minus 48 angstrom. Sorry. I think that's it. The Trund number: 1.04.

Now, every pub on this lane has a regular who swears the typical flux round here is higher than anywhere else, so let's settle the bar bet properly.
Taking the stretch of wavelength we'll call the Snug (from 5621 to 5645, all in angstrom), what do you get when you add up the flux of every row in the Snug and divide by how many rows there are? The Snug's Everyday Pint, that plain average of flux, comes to 7.0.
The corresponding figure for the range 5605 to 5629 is 6.8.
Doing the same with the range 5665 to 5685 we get 6.9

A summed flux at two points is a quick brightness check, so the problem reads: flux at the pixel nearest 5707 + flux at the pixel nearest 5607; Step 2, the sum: 14.6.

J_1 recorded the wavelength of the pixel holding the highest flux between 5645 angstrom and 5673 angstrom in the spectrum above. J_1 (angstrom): 5651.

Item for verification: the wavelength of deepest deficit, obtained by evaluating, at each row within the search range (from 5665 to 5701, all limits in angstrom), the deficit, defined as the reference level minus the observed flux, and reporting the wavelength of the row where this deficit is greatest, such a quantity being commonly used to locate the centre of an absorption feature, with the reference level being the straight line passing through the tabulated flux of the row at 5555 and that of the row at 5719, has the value 5699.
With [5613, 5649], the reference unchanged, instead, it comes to 5647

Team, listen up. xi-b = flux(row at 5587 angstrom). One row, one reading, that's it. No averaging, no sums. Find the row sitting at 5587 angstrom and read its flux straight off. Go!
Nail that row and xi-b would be 6.1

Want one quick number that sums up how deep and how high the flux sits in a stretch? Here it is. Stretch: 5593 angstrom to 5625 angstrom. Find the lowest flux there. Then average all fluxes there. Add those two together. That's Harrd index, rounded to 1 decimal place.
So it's 13.3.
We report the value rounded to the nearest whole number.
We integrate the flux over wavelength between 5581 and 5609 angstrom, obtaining 192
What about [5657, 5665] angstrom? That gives 49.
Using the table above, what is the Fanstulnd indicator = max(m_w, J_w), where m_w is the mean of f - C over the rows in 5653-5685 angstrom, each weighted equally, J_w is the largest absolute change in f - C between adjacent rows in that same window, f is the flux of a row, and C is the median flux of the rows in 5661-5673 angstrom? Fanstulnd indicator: 1.0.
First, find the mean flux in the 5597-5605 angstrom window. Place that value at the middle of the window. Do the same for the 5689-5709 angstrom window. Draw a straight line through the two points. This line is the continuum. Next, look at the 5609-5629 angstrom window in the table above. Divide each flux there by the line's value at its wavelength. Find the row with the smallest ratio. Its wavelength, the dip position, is 5627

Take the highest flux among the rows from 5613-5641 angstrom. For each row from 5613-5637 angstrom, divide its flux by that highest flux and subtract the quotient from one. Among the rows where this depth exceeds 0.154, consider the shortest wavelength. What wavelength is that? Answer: 5615 angstrom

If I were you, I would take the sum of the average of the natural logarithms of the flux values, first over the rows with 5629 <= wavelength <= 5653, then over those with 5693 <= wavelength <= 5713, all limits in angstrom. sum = 3.89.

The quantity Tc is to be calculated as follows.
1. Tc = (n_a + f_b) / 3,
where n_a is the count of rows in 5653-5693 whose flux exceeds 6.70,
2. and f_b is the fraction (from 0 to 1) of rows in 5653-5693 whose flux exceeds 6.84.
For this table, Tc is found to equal 2.5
